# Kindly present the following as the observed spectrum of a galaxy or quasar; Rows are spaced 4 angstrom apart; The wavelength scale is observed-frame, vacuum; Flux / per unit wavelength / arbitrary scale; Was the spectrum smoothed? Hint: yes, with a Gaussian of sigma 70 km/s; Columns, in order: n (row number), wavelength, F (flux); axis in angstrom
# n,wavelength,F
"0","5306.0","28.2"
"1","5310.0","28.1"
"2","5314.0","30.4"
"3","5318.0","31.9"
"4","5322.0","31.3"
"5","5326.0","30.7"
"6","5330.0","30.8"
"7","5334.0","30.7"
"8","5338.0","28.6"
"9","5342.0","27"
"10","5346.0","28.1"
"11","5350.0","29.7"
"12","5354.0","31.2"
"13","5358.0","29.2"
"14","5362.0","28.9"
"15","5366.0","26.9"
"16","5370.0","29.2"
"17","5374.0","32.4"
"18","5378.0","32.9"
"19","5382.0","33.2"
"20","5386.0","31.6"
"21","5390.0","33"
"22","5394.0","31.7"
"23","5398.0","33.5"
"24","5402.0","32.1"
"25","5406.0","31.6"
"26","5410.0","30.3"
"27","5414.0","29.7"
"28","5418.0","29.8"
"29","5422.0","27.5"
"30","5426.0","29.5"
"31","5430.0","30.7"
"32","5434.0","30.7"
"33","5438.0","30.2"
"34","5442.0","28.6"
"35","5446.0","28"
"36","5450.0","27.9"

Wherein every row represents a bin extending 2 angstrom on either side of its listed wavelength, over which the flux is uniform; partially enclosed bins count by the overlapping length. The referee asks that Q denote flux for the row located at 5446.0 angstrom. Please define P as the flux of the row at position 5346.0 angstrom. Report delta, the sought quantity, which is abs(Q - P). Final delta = 0.10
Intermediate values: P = 28.1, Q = 28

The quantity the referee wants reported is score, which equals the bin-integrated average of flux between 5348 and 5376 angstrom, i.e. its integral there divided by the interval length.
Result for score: 29.6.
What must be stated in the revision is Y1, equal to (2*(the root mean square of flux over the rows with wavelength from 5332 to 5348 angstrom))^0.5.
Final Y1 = 7.57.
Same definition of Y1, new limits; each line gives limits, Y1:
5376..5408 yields 8.06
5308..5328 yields 7.81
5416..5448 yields 7.67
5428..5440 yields 7.81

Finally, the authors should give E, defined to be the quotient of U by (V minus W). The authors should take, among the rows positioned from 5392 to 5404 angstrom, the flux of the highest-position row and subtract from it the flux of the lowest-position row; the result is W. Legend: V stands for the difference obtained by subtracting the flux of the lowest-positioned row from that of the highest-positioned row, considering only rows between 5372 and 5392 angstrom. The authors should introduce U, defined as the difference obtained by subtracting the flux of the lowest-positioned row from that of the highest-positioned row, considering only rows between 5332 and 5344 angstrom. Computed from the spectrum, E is -18.5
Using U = -3.7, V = 0.6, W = 0.4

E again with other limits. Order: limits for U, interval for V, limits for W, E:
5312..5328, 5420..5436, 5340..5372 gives 0.3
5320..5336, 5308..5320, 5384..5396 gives -0.2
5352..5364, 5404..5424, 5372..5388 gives 0.7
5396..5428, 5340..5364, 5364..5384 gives 0.9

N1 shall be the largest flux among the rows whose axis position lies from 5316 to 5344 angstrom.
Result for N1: 31.9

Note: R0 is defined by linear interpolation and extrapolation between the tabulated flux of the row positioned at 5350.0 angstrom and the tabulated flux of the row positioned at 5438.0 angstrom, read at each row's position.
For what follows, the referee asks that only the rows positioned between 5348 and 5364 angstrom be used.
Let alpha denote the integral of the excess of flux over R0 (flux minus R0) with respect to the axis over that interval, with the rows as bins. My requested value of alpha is 0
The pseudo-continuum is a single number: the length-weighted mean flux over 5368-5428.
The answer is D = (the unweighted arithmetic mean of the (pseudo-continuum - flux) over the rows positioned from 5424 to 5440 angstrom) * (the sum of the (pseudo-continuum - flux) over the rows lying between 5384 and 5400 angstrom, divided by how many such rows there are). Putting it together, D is -1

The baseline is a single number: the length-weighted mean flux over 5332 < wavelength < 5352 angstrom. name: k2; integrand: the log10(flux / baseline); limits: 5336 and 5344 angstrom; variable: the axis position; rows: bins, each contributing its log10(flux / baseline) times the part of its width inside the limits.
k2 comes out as -0.13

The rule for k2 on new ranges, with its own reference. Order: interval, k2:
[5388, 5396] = 0.40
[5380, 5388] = 0.41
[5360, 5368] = -0.11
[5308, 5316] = 0.05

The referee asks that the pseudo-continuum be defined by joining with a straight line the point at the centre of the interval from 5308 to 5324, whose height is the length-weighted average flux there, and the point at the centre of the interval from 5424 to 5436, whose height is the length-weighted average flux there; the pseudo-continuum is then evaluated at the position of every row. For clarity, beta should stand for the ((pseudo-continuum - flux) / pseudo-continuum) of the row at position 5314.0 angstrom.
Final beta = 0.00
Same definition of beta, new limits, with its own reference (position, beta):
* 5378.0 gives -0.08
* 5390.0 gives -0.09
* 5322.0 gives -0.03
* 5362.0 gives 0.05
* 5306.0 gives 0.07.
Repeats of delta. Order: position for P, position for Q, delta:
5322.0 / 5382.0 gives 1.90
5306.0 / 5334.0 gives 2.50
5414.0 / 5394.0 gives 2.00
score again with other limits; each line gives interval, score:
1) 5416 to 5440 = 29.7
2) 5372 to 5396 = 32.5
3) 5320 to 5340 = 30.4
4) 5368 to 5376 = 30.8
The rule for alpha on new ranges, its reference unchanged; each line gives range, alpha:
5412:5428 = -16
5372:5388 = 42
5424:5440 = 2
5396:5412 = 30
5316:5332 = 26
